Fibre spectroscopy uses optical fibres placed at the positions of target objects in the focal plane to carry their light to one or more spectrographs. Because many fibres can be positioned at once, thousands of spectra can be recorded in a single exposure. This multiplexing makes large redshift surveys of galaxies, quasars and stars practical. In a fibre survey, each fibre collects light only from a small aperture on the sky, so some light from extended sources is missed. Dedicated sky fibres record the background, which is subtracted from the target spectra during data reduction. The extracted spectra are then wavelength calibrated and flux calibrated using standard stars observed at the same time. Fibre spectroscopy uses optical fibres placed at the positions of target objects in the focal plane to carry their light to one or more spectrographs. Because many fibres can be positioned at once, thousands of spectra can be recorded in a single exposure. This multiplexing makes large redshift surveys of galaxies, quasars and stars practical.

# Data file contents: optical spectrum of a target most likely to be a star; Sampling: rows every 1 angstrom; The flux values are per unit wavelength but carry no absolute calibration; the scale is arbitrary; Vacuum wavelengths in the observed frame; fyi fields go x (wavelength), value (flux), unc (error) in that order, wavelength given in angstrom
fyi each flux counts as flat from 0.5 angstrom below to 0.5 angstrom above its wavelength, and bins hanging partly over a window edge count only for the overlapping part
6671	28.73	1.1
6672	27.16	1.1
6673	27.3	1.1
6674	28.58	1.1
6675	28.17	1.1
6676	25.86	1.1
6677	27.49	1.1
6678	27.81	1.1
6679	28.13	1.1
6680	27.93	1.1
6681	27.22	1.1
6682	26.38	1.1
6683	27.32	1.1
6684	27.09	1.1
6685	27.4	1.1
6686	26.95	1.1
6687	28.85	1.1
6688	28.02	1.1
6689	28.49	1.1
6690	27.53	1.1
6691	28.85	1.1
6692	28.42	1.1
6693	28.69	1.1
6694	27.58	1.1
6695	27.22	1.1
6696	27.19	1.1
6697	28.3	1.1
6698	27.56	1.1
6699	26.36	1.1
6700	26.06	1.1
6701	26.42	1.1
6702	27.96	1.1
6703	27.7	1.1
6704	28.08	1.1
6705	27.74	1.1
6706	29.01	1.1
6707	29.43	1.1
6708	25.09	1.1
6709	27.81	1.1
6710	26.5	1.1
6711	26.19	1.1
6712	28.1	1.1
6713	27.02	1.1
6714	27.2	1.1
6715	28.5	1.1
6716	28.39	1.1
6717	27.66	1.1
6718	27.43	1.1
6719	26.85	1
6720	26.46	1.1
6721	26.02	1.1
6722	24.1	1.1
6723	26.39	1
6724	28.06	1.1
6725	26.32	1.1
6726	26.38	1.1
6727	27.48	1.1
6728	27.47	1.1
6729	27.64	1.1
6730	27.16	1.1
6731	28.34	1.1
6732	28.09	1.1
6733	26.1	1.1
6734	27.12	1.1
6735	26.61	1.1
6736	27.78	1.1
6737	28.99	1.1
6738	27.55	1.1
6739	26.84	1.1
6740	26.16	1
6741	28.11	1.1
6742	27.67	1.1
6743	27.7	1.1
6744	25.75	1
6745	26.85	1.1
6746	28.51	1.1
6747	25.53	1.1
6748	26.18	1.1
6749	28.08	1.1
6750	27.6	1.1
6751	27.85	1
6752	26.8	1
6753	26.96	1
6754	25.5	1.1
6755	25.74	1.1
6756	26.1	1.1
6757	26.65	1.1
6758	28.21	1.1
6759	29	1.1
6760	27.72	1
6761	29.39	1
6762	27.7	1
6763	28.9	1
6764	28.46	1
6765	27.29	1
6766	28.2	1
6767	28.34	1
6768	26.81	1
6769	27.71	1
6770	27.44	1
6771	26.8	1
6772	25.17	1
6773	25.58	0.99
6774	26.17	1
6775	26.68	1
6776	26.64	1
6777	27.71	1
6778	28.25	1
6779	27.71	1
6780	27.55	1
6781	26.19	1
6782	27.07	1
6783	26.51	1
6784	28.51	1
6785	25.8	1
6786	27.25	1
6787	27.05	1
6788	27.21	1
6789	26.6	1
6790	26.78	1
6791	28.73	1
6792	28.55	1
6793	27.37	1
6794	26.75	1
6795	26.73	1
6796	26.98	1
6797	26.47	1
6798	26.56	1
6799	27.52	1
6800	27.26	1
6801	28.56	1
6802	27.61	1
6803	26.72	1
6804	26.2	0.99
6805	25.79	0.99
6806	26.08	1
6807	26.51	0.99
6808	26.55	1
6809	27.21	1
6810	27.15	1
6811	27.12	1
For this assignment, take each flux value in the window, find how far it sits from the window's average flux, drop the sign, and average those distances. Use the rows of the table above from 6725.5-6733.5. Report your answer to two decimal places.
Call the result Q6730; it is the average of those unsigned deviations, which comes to 0.59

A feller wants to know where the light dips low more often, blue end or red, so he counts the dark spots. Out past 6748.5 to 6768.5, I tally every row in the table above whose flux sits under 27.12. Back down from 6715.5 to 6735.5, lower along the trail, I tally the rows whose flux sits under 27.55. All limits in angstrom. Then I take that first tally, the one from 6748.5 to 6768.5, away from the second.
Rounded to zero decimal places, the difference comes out 7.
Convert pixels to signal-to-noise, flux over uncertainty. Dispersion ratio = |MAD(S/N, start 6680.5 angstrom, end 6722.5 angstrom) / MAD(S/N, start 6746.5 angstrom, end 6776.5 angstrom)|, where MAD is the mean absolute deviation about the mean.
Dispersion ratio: 0.54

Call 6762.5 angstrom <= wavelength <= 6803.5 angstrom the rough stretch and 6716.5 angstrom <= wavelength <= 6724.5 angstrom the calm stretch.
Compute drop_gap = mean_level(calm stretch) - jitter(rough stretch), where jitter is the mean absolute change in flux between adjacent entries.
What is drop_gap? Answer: 25.9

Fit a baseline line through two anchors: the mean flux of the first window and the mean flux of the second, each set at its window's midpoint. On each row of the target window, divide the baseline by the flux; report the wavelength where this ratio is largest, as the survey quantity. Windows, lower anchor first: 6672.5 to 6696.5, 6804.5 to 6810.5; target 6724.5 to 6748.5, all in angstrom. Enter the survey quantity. 6747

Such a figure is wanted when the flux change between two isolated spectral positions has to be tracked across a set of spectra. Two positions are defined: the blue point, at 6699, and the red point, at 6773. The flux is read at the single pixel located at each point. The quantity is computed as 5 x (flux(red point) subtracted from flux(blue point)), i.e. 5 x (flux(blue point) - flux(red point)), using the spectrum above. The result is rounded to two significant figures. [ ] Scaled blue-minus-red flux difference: 3.9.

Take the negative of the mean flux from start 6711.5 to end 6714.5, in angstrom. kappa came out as -27.4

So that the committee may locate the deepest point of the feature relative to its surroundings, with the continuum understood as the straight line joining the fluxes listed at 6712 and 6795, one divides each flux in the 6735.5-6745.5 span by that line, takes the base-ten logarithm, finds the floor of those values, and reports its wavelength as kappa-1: 6744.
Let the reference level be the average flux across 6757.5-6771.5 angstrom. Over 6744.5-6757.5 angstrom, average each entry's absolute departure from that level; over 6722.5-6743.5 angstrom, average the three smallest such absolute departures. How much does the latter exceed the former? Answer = -1.20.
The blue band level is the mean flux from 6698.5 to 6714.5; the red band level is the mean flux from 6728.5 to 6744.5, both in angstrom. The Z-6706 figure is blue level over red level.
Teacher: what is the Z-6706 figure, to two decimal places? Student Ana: 1.00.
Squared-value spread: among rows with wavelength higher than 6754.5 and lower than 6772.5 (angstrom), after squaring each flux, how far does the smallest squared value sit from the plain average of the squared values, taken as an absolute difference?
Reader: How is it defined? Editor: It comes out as 126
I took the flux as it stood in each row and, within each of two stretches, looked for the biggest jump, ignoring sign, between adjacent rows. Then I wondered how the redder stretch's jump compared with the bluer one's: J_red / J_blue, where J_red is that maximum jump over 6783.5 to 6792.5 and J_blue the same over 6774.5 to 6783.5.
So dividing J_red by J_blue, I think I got 1.99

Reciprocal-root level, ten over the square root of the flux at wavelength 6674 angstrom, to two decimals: 1.87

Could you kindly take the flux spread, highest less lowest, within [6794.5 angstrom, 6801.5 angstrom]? 2.1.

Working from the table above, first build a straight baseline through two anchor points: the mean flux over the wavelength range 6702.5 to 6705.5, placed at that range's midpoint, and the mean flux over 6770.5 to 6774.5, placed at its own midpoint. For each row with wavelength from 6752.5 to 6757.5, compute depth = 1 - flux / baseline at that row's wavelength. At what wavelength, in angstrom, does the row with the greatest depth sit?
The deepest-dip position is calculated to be 6754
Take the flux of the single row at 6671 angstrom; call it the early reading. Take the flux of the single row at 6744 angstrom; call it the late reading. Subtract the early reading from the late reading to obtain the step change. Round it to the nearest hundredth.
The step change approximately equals -2.98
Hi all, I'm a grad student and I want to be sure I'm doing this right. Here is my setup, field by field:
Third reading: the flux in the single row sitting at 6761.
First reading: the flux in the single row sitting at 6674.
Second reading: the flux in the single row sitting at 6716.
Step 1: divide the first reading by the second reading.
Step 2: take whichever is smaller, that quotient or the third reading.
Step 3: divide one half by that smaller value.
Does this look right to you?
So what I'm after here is 0.50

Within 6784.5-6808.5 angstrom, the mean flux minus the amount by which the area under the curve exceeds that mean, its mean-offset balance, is -594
